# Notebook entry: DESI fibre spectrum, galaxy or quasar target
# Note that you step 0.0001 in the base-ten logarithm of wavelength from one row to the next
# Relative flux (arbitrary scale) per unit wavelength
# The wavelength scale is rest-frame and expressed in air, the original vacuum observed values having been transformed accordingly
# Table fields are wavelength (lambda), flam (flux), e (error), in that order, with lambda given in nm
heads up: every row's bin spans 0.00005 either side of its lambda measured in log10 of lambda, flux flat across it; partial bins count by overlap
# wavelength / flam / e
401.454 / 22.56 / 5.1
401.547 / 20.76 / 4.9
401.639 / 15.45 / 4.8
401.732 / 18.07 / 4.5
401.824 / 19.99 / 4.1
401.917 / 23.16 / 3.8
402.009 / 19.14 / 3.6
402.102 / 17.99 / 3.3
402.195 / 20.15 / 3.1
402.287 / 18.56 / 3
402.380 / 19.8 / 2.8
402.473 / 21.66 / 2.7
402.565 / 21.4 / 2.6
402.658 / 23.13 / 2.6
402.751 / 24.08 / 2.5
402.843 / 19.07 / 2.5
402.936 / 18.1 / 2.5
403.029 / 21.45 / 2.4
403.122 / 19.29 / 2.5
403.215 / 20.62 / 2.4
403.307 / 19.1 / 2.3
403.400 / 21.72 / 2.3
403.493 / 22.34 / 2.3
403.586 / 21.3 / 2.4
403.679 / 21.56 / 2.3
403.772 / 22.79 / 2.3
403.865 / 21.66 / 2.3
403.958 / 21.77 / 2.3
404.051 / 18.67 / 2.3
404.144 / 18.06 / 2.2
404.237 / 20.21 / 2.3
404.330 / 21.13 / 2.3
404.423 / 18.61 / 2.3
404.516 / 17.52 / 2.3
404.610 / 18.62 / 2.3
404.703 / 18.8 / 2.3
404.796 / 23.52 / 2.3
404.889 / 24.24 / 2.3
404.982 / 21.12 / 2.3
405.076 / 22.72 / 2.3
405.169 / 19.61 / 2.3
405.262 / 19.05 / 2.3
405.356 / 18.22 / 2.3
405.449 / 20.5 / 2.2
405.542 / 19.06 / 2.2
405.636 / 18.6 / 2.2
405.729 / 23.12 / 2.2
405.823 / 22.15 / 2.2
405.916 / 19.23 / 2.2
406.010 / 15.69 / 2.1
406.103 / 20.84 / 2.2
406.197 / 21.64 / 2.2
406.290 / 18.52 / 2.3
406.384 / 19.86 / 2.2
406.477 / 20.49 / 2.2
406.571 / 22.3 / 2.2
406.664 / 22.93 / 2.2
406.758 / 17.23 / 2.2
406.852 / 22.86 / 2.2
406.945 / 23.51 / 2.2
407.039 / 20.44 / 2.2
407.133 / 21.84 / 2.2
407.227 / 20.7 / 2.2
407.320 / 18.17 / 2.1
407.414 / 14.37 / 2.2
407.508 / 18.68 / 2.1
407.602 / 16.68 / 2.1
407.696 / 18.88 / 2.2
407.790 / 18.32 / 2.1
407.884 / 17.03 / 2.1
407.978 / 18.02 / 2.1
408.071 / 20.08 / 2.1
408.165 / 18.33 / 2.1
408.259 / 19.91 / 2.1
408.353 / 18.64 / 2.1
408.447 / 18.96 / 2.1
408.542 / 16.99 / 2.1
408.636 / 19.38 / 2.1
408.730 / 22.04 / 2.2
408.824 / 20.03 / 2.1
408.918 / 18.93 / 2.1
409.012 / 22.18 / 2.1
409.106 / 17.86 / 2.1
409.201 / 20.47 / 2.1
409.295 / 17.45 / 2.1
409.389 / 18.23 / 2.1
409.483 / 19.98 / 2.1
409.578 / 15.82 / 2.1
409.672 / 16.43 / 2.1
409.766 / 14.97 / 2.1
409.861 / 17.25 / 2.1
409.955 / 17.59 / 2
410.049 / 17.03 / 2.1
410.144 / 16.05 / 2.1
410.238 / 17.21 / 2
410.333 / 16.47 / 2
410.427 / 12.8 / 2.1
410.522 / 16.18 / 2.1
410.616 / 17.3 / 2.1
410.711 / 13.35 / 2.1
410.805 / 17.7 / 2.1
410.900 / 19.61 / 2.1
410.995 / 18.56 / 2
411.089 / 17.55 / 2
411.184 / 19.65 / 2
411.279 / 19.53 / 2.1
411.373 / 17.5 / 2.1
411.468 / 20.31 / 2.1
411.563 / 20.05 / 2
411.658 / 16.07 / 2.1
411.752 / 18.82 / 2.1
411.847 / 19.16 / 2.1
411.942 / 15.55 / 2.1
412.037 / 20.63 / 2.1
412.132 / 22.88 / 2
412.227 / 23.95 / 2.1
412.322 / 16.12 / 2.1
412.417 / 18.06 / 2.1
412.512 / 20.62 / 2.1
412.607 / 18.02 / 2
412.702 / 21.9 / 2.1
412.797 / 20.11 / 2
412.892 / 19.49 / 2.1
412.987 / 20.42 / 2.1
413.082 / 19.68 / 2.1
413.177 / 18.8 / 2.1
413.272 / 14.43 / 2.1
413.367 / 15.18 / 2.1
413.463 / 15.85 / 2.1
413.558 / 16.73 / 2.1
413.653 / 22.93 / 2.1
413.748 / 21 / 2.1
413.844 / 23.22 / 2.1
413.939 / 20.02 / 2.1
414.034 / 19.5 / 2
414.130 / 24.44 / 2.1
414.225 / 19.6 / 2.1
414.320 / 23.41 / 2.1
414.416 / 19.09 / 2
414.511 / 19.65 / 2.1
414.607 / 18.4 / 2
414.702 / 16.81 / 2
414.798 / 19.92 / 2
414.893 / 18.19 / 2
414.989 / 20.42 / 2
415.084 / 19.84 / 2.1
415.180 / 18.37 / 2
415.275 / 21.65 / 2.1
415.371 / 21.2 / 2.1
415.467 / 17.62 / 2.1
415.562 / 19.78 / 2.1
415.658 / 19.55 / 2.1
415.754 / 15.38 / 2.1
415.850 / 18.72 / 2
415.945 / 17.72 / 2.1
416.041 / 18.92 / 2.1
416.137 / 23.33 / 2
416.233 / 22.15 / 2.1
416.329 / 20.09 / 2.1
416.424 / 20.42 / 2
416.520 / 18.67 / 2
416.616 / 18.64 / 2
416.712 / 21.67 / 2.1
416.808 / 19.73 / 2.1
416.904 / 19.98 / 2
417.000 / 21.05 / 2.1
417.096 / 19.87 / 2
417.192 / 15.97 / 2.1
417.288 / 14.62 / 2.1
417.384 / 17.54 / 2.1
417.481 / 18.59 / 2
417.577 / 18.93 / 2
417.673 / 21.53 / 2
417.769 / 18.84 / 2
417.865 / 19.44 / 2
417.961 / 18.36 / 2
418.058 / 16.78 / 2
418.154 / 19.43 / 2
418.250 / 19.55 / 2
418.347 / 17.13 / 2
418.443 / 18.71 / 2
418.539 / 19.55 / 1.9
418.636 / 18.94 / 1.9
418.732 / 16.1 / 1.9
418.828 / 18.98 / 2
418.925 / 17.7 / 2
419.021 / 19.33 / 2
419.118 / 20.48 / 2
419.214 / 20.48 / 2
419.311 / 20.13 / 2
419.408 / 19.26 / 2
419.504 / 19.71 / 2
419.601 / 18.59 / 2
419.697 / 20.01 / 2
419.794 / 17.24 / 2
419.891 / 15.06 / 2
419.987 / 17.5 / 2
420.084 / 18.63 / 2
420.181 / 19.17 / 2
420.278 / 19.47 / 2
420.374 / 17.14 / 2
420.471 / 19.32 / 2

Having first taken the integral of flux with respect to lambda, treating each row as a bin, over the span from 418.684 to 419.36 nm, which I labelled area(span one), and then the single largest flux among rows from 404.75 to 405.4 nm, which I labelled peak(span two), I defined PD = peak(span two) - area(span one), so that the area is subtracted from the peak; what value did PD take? 11.4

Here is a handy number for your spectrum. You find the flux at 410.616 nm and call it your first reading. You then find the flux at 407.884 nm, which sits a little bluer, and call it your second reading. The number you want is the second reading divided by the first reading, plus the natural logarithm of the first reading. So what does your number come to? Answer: 3.84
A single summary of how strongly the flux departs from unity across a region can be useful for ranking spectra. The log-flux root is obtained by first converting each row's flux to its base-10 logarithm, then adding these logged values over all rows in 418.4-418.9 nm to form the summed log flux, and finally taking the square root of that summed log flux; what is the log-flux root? 2.52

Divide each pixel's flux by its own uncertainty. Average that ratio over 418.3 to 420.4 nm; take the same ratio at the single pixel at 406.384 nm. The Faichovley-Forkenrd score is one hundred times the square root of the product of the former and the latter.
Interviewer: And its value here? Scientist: 920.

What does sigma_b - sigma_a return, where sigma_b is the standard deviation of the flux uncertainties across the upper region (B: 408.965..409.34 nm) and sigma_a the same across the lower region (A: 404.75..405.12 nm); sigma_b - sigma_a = 0.000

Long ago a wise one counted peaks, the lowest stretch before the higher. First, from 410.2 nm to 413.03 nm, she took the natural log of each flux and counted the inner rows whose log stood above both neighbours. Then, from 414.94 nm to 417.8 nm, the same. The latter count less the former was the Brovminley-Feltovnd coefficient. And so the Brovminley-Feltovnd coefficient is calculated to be 0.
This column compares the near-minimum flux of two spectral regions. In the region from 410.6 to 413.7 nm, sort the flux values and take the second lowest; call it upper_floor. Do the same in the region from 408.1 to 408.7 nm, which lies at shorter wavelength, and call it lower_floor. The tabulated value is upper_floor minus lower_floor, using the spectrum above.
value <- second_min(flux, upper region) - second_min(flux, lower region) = -3.9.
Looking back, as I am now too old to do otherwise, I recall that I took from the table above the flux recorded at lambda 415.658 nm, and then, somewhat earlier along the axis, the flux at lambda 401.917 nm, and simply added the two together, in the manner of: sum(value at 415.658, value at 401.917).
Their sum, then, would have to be 42.7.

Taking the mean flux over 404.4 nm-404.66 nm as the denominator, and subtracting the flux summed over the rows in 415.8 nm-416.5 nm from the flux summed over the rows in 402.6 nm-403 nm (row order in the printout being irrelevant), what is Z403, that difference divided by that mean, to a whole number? -3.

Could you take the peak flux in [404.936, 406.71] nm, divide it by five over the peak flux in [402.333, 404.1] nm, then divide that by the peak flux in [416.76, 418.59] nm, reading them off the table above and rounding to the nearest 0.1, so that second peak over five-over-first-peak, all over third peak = 5.2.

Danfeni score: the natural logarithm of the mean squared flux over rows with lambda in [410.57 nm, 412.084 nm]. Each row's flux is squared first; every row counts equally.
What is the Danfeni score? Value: 5.81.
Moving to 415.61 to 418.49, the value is 5.90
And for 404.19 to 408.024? 5.99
